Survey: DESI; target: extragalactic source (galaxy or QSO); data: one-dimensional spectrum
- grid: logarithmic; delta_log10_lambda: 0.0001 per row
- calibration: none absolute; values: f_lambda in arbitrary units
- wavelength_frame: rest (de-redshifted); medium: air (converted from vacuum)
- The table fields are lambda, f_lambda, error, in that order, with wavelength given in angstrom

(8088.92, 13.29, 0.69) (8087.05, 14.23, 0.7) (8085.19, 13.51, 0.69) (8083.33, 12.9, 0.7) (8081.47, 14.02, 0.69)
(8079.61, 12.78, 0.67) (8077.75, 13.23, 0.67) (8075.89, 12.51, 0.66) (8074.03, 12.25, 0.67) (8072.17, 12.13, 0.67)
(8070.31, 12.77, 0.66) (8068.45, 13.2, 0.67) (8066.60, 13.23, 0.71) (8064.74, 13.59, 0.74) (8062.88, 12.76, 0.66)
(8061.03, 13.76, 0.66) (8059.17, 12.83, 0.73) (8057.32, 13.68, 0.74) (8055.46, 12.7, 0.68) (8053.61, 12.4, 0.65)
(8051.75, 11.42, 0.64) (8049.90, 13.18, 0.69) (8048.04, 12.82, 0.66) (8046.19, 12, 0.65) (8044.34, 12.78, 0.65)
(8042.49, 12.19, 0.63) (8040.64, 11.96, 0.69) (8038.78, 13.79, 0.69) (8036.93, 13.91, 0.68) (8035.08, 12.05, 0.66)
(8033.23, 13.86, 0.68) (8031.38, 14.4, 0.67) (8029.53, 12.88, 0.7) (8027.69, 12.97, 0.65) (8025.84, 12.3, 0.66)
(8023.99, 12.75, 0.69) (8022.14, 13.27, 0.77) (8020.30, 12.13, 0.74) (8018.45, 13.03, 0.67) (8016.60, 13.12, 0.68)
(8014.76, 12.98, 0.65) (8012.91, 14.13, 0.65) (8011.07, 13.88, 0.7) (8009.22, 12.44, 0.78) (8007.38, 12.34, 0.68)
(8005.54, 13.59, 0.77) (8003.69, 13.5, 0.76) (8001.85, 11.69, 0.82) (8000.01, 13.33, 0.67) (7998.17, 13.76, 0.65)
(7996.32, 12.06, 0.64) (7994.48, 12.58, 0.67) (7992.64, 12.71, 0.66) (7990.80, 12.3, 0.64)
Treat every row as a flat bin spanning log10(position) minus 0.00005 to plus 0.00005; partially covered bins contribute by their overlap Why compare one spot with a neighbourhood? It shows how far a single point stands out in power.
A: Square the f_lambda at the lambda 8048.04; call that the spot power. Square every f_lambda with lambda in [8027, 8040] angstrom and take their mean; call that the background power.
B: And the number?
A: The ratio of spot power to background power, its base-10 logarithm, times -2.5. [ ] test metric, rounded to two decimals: 0.10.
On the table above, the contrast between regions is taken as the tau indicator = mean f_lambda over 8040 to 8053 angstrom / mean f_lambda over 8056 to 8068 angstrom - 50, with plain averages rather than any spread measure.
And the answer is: -49.1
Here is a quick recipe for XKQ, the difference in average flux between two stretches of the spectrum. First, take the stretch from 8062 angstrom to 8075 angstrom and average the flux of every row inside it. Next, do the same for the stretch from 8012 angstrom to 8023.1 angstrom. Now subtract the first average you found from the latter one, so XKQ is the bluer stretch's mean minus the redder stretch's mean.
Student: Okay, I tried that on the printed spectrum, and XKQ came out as 0.3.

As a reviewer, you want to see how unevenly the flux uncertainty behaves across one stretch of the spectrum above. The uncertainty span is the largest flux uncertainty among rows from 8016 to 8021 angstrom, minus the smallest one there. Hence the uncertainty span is 0.070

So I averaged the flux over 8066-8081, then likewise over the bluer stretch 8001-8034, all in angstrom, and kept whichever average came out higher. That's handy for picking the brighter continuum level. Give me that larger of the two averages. 13.1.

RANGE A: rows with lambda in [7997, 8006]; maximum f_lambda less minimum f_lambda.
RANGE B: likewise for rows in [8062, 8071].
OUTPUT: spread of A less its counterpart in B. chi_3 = 1.2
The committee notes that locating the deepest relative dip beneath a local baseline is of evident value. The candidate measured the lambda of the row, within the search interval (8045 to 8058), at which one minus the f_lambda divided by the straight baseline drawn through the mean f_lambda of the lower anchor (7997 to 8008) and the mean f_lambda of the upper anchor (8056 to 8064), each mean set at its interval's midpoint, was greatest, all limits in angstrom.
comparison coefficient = 8051.75 angstrom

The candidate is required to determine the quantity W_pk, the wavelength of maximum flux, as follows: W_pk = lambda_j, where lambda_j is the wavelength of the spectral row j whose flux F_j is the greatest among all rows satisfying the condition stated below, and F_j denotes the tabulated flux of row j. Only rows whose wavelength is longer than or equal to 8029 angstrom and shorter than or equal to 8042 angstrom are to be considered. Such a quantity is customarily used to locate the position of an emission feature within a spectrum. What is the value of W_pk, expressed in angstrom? 8031.38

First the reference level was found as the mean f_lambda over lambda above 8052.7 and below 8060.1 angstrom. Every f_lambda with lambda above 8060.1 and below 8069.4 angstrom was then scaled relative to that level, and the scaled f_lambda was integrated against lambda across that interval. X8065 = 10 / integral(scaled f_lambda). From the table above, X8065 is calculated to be 1.04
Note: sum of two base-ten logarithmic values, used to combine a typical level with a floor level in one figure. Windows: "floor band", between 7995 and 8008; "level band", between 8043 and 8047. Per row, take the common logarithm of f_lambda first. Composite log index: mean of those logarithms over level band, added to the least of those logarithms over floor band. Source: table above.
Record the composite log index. 2.16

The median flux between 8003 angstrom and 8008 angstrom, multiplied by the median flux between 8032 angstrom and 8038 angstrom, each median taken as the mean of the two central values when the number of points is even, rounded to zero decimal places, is 187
